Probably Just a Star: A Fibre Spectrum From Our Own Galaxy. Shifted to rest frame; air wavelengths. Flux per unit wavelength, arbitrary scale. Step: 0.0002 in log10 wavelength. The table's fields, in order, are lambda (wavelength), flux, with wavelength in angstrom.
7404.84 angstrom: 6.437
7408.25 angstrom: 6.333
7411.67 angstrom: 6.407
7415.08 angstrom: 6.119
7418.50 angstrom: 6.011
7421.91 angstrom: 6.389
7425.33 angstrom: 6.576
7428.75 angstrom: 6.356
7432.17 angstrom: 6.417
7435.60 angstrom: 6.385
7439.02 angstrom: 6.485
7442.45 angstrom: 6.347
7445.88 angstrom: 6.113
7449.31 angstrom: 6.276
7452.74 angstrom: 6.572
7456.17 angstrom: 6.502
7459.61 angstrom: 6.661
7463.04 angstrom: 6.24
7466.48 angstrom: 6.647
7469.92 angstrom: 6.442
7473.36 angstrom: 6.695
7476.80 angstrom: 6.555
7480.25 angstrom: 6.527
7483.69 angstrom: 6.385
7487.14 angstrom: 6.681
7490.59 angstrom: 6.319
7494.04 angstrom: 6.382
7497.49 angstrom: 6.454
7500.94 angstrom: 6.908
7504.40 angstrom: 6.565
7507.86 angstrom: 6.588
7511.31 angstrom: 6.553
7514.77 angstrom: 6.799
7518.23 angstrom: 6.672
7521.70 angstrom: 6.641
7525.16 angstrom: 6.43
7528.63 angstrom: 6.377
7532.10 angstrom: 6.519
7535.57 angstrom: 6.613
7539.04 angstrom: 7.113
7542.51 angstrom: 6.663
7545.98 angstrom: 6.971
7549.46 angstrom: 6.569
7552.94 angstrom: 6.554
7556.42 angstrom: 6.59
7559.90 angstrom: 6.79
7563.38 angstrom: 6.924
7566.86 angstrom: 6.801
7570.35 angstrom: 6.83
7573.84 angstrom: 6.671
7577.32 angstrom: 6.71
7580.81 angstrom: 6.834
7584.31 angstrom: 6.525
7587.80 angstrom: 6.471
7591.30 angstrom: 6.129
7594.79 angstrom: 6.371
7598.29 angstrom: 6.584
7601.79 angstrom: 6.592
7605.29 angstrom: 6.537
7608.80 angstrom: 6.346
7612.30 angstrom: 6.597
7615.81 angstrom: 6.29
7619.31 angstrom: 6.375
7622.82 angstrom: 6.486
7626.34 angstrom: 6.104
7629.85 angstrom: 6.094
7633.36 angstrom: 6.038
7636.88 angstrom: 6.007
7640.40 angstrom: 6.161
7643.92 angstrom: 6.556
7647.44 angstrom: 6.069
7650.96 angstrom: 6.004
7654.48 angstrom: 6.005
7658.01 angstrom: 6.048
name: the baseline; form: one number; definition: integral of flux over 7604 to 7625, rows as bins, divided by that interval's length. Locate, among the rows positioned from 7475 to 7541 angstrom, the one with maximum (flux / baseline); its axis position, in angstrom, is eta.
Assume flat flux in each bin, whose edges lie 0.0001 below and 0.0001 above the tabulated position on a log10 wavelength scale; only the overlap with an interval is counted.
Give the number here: 7539.04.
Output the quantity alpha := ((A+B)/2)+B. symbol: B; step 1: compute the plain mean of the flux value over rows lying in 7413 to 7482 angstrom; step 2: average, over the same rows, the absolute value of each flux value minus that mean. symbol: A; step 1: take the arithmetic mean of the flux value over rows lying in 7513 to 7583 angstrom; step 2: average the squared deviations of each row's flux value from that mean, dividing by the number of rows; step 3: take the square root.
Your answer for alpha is 0.315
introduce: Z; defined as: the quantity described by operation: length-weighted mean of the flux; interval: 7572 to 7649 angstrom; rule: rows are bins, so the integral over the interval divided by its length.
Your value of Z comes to 6.4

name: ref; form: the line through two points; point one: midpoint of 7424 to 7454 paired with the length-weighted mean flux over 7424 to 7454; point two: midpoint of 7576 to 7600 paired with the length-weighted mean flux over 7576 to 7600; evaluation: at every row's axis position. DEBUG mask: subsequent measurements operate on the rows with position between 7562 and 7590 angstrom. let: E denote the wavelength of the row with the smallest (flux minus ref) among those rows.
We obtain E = 7587.80 angstrom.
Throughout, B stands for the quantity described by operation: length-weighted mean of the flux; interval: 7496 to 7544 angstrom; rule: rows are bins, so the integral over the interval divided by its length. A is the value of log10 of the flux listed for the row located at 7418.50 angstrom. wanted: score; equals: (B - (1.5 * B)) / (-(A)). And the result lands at 4.26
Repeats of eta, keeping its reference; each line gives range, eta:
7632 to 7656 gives 7643.92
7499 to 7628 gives 7539.04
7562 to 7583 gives 7563.38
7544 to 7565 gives 7545.98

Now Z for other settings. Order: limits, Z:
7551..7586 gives 6.7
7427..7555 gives 6.5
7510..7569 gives 6.7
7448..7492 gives 6.5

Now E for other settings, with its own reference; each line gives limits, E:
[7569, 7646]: 7636.88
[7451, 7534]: 7463.04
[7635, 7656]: 7654.48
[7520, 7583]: 7528.63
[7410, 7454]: 7418.50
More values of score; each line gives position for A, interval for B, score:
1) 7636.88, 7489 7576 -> 4.27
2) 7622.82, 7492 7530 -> 4.05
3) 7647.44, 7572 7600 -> 4.17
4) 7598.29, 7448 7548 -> 4.02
